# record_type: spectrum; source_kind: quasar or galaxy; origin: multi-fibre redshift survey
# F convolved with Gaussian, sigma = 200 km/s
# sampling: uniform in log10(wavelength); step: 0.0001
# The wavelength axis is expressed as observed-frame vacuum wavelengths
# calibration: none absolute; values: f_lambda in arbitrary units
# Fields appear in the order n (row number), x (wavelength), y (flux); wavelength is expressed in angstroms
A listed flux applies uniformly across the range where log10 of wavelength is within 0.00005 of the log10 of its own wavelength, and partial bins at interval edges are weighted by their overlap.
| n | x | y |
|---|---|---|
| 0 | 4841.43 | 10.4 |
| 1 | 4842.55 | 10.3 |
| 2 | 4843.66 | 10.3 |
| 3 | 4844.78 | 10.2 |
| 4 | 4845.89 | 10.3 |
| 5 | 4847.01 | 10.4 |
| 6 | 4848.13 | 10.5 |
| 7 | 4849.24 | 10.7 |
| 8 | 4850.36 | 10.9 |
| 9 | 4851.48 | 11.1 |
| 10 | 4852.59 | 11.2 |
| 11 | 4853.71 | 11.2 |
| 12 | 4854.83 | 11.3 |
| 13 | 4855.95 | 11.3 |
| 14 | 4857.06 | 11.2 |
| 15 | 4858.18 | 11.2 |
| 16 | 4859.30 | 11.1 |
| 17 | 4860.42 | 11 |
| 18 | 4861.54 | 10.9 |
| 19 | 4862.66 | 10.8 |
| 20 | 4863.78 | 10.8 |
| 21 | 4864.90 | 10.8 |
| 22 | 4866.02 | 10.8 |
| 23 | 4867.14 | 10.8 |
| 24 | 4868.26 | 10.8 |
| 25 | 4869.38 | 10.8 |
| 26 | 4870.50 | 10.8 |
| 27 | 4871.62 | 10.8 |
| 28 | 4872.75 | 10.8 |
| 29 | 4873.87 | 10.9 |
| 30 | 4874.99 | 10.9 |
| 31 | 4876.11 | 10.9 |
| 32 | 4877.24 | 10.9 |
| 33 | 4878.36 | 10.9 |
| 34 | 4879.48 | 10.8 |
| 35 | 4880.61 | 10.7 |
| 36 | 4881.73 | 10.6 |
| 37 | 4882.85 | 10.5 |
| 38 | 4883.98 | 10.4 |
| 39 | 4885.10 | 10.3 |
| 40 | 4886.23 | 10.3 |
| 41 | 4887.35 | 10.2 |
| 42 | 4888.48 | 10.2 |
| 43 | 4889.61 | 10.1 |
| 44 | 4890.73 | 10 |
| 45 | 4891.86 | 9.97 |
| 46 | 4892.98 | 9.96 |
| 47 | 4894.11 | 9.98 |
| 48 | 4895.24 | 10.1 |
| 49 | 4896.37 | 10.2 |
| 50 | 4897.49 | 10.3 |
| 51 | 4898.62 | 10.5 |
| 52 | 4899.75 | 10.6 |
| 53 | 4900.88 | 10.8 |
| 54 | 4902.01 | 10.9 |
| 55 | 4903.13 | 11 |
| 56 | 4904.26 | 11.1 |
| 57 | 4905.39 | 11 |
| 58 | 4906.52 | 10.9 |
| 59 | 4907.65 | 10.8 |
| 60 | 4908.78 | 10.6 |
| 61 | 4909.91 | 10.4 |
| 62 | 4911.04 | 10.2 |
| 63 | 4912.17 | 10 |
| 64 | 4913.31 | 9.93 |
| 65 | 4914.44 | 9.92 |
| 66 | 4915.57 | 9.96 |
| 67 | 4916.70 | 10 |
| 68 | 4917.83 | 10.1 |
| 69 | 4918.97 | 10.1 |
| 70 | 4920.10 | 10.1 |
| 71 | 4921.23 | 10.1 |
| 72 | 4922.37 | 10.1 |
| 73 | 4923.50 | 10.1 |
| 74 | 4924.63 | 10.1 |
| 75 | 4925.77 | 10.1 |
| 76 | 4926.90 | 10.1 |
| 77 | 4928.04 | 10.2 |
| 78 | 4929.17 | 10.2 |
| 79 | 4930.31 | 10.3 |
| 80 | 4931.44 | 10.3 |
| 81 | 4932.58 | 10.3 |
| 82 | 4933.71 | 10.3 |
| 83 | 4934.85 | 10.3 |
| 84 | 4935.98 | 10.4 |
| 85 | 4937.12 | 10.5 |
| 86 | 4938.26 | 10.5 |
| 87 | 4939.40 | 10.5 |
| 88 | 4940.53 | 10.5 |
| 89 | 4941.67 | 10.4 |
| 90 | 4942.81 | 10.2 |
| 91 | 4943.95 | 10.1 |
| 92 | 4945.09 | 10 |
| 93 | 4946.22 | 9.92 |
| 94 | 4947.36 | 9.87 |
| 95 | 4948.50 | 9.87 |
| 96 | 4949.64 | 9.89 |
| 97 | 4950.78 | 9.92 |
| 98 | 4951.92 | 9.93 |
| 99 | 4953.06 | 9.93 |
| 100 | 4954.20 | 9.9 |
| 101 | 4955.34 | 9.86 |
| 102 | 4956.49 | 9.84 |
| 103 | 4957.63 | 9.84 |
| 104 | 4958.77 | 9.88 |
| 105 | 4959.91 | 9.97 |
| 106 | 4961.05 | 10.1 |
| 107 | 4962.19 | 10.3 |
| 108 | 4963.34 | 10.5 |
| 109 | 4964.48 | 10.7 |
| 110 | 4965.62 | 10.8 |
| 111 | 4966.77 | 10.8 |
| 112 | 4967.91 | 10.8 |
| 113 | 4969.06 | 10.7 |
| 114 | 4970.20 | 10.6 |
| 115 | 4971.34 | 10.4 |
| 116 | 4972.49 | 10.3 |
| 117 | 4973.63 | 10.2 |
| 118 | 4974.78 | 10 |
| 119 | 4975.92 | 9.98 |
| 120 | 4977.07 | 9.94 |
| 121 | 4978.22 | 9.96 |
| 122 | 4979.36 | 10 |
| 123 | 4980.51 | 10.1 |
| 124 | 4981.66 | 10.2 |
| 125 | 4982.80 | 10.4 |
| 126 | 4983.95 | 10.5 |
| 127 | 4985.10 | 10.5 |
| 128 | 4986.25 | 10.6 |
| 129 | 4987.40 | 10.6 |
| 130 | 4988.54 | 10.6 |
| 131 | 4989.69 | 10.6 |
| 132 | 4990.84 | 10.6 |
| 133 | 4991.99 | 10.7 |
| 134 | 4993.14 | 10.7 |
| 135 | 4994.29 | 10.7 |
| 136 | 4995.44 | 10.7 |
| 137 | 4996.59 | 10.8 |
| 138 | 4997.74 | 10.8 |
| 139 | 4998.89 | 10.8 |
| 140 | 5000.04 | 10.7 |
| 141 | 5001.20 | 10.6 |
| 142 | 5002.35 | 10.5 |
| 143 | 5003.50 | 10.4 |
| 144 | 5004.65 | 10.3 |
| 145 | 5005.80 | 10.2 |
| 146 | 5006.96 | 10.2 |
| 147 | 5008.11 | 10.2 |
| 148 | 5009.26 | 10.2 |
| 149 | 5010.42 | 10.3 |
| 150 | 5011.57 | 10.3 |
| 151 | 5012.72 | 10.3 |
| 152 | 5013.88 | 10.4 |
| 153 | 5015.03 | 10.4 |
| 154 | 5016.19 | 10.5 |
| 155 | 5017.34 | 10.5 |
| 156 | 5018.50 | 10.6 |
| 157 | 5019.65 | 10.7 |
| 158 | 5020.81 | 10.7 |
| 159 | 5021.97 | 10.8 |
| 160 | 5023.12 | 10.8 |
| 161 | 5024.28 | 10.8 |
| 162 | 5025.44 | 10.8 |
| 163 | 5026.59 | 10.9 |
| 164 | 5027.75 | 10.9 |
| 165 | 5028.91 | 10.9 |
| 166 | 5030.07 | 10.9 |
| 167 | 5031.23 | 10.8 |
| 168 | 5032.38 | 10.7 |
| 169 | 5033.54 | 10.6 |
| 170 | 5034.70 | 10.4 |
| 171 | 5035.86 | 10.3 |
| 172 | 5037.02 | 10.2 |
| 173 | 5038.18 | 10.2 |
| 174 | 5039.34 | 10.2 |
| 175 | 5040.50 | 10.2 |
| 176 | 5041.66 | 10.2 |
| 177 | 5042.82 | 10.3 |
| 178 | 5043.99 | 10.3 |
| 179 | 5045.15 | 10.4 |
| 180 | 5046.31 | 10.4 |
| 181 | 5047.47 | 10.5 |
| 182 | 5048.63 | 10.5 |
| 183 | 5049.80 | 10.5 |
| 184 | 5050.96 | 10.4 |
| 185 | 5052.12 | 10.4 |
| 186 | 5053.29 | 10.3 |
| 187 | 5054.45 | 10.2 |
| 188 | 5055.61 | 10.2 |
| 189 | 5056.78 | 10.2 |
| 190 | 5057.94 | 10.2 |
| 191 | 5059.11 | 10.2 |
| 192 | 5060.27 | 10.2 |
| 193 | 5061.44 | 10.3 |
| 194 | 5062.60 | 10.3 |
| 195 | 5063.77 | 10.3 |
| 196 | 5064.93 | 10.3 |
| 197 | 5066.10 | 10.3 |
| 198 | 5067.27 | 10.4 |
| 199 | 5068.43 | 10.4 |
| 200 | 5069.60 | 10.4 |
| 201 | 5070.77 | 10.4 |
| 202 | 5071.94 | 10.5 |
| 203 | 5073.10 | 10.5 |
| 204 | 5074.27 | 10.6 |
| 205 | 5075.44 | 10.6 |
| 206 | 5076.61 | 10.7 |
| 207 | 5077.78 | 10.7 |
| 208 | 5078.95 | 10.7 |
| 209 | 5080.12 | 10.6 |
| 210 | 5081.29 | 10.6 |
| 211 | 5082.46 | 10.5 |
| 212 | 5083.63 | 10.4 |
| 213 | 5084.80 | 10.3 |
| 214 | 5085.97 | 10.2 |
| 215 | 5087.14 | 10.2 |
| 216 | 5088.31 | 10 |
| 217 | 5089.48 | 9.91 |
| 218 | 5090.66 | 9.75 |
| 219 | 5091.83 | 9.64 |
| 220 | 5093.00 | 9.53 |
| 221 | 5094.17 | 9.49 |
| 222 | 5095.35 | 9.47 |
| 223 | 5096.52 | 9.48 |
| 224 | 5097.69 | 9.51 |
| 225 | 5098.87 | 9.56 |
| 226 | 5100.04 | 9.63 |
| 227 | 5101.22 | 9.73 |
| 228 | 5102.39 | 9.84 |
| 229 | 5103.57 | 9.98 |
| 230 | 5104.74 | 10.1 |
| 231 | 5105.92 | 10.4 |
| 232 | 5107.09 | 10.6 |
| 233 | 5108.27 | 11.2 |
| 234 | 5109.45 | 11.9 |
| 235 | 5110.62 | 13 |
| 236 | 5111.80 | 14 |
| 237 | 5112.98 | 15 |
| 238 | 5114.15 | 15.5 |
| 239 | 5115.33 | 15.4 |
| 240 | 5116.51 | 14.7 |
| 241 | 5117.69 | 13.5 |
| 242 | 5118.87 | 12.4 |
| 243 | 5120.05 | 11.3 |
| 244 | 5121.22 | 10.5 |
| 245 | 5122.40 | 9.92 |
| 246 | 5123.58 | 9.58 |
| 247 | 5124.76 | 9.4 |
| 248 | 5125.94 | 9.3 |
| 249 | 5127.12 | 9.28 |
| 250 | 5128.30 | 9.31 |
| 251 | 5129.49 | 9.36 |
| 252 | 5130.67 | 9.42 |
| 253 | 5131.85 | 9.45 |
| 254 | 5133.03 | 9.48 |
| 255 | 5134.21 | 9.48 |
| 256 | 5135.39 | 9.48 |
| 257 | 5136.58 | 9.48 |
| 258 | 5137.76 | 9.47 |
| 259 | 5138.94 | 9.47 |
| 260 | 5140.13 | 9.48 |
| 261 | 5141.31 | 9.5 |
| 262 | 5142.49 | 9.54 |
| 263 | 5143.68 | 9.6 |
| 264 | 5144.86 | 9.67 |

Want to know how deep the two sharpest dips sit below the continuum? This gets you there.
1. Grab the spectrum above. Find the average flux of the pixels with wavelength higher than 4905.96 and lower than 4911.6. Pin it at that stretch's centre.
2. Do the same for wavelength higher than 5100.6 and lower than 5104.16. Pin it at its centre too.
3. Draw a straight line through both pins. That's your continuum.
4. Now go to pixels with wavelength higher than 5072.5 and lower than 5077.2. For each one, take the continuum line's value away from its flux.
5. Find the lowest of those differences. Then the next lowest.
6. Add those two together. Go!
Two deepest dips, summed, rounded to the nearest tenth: 1.2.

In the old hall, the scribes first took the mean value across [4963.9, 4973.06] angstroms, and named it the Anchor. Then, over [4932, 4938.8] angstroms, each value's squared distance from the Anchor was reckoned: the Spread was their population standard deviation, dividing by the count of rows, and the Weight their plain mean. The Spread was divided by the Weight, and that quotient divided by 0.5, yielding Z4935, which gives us 1.2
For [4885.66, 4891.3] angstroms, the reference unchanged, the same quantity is 0.8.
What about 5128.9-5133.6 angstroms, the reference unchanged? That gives 0.1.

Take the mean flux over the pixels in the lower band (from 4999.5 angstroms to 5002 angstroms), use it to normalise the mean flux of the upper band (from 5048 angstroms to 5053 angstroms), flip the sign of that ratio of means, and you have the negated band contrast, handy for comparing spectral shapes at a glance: -0.98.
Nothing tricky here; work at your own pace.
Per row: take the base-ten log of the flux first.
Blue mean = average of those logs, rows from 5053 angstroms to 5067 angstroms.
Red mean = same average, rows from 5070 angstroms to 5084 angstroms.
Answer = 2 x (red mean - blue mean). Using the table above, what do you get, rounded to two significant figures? 0.026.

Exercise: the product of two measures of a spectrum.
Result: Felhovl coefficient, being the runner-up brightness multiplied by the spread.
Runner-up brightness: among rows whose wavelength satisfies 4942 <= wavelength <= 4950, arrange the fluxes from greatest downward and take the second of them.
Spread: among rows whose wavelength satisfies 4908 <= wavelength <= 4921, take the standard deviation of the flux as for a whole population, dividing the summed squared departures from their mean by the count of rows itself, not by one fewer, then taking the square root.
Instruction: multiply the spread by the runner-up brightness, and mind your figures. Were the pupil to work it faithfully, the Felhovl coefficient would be 2.0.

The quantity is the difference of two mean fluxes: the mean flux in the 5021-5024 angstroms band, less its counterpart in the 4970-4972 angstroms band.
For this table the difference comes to 0.3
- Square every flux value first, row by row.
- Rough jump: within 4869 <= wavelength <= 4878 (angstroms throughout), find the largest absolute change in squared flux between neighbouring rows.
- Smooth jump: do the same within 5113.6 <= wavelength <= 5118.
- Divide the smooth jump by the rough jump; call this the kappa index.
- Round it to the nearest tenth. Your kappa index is 15.6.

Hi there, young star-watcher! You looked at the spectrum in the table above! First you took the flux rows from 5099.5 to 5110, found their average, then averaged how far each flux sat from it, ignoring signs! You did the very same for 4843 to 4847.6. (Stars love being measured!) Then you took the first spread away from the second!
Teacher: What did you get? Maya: -0.53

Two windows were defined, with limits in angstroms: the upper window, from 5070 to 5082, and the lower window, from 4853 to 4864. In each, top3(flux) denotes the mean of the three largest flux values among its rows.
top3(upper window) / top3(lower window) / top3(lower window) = 0.0843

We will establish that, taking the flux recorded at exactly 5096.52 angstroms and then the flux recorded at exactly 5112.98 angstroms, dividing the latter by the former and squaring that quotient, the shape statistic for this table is 2.50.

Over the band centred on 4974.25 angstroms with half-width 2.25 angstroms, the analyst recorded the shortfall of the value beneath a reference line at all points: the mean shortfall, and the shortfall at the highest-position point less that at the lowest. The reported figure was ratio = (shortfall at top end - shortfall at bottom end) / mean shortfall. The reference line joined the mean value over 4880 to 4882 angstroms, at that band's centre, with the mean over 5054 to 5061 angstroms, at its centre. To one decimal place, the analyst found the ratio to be 1.1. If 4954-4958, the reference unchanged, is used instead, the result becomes 0.1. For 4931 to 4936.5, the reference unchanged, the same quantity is -0.6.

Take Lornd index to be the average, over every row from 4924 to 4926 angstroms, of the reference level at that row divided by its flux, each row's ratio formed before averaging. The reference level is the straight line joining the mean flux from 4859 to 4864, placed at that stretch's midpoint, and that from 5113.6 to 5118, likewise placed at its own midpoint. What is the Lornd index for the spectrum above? 1.18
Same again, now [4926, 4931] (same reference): 1.17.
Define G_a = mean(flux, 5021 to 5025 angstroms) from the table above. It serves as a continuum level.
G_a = 10.8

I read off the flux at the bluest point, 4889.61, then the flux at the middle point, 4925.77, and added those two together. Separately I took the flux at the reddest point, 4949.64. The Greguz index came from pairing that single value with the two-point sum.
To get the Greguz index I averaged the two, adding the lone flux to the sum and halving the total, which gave 15.0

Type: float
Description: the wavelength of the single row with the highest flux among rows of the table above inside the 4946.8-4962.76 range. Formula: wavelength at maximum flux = 4962.19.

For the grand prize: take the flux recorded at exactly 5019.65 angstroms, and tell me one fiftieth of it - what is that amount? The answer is 0.214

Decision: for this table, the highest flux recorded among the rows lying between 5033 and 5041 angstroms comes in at 10.6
